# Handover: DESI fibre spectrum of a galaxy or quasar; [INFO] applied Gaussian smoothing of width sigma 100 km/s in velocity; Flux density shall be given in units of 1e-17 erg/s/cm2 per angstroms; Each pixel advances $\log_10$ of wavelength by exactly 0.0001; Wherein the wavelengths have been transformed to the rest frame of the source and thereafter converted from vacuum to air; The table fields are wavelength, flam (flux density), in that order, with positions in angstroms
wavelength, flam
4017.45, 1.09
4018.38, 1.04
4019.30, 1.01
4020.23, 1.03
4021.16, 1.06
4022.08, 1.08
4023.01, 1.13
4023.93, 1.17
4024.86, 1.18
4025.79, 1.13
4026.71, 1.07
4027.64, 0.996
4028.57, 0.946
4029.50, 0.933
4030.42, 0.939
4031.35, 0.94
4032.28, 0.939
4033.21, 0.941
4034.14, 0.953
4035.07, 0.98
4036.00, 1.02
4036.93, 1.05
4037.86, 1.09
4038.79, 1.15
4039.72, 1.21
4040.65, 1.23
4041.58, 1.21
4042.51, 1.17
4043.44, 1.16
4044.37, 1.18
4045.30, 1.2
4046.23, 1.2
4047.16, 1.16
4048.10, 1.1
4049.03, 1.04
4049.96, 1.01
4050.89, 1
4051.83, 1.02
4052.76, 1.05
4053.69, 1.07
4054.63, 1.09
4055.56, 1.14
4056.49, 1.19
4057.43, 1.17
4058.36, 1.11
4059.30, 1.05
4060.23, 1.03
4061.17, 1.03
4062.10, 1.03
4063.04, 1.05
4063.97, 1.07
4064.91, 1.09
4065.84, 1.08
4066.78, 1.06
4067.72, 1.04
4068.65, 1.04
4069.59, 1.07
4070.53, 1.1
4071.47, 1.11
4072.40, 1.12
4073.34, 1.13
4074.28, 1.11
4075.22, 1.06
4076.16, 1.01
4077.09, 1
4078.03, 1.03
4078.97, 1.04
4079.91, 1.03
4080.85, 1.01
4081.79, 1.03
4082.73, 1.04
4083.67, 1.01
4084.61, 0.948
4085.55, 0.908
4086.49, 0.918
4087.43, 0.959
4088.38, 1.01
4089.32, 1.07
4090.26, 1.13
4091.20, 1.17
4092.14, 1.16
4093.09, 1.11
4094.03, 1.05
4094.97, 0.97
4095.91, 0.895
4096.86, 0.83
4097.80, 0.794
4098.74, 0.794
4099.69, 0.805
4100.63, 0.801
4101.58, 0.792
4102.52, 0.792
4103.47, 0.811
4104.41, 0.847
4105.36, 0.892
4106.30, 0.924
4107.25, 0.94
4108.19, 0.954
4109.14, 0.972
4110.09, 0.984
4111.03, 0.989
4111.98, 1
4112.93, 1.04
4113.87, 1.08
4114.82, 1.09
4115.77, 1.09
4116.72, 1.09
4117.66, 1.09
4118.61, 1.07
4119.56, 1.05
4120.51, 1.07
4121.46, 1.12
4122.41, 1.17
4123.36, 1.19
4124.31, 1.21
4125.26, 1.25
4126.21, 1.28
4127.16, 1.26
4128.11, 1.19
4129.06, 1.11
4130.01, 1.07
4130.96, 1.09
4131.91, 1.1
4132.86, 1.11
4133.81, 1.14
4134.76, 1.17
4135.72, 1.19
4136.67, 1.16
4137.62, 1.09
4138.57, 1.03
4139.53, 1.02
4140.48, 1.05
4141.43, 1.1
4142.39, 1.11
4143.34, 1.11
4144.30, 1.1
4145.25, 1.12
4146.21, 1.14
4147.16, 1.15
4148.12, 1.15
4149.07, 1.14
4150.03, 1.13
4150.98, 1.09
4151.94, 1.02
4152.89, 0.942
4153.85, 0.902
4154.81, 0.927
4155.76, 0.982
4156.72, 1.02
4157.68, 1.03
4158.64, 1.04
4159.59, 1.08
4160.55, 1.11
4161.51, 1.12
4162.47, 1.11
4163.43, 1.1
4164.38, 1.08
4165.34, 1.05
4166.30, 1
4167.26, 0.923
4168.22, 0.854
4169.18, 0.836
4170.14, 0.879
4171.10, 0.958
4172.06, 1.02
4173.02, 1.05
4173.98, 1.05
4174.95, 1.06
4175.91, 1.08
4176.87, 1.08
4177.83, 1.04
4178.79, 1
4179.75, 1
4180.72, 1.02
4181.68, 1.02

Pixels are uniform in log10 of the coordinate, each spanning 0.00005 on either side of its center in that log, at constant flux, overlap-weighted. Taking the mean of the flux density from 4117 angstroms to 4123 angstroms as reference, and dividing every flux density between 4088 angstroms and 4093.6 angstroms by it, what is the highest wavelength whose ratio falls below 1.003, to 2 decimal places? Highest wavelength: 4089.32 angstroms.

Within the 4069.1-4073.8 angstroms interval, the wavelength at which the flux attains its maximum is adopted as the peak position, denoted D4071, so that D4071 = 4073.34 angstroms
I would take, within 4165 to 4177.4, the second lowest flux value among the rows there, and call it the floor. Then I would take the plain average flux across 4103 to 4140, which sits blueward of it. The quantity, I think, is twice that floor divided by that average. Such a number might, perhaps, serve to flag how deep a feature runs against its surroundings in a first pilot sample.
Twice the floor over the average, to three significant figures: 1.59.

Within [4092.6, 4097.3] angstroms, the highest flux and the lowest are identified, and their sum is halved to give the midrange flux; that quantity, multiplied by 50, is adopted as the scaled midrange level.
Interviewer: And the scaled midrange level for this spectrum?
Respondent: 48.5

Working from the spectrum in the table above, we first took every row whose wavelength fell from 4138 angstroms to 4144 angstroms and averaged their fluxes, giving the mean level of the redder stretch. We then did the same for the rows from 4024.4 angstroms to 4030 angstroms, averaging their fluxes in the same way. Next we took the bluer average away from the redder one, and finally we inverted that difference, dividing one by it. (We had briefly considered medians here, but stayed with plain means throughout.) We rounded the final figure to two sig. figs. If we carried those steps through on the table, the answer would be 36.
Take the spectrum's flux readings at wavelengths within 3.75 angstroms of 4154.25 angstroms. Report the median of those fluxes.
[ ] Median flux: 1.00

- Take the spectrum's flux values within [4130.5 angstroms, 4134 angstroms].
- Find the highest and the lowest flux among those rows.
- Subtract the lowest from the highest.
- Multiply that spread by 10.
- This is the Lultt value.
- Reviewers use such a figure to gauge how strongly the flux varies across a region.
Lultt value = 0.5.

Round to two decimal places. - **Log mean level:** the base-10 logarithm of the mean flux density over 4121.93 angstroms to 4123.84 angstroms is 0.07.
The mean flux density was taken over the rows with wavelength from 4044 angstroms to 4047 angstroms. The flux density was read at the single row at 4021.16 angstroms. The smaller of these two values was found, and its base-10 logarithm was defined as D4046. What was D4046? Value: 0.025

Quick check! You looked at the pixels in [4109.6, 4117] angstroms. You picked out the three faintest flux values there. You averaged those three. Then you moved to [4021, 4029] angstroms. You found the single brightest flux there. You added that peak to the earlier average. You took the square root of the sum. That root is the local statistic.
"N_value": 1.47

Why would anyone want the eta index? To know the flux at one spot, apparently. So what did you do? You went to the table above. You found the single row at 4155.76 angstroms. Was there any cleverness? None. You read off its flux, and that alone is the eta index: 0.982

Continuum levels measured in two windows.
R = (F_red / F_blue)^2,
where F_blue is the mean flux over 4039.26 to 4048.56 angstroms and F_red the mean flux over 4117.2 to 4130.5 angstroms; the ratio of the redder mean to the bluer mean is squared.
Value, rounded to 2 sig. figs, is 0.95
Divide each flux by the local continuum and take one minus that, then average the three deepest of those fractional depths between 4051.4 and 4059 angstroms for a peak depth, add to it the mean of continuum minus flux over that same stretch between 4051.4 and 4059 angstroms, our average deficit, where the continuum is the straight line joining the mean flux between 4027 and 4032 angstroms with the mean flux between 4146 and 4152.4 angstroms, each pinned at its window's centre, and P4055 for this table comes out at -0.18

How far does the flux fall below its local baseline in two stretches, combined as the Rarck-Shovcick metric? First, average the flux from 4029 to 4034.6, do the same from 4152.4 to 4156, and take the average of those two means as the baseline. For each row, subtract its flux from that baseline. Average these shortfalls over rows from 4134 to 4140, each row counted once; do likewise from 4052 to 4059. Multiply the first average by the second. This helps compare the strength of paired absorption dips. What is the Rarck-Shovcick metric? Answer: 0.030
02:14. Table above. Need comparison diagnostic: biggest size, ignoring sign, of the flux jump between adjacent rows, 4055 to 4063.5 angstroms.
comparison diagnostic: 0.060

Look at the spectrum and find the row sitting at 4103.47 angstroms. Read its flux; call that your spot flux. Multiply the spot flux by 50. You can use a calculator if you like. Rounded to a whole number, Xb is 41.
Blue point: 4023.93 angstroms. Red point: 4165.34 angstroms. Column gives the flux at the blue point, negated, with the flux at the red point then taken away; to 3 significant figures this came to -2.22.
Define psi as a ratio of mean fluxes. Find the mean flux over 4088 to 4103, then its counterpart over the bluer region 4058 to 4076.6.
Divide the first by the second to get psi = 0.89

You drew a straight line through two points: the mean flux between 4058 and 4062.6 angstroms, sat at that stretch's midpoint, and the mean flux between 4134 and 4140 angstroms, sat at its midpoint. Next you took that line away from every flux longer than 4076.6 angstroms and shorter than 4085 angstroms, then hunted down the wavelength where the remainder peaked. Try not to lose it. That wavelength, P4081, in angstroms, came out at 4078.97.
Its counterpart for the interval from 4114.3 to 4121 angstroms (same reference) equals 4114.82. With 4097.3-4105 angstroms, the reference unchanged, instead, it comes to 4104.41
